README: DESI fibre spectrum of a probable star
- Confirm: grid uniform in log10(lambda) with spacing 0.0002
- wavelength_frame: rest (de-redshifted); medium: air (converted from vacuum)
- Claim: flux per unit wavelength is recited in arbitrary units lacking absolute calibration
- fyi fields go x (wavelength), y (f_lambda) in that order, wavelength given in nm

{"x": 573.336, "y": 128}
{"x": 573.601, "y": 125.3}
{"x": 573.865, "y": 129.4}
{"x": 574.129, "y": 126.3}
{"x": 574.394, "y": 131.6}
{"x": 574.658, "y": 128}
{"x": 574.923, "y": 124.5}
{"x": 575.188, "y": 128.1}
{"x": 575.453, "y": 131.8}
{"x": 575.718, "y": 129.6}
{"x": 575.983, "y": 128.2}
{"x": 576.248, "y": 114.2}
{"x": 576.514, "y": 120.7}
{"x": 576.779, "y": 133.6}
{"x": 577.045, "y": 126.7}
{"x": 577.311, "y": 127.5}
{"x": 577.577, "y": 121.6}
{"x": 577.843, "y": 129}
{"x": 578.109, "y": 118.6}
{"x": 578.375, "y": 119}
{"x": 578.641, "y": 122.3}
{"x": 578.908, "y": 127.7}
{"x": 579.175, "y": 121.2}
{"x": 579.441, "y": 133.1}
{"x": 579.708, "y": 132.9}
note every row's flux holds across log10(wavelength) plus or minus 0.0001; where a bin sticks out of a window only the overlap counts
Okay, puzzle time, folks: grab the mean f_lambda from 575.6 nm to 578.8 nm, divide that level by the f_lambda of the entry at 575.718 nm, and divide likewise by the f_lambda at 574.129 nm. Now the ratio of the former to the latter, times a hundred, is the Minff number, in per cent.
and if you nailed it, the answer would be 97.5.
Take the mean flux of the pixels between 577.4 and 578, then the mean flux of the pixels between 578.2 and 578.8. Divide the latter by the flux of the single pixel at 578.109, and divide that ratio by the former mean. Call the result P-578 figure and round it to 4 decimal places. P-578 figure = 0.0081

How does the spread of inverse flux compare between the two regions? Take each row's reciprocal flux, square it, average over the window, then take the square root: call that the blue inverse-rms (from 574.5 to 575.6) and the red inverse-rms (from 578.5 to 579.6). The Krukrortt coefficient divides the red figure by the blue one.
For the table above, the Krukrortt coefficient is 1.02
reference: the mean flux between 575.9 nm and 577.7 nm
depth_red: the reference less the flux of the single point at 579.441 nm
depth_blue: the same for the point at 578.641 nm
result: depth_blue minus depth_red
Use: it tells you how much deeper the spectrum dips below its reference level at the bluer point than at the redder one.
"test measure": 11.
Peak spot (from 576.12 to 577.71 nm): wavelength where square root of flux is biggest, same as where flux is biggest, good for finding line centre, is 576.779 nm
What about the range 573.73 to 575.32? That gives 574.394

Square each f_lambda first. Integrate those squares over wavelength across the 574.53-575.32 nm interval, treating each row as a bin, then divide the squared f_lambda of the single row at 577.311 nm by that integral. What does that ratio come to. 1.3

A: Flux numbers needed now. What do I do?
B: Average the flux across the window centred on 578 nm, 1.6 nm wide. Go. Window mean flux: 123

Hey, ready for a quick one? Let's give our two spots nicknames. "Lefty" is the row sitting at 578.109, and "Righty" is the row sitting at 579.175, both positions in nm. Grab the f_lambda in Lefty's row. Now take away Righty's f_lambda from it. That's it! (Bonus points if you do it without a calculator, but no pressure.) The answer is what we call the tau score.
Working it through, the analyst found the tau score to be -3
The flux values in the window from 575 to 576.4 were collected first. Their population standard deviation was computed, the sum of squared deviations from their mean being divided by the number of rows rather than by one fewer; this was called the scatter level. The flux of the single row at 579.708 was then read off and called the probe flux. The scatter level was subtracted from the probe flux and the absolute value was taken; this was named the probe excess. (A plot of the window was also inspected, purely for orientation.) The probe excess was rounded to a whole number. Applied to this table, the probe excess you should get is 127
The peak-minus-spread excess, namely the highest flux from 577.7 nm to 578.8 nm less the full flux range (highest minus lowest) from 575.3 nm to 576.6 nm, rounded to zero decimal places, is 111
